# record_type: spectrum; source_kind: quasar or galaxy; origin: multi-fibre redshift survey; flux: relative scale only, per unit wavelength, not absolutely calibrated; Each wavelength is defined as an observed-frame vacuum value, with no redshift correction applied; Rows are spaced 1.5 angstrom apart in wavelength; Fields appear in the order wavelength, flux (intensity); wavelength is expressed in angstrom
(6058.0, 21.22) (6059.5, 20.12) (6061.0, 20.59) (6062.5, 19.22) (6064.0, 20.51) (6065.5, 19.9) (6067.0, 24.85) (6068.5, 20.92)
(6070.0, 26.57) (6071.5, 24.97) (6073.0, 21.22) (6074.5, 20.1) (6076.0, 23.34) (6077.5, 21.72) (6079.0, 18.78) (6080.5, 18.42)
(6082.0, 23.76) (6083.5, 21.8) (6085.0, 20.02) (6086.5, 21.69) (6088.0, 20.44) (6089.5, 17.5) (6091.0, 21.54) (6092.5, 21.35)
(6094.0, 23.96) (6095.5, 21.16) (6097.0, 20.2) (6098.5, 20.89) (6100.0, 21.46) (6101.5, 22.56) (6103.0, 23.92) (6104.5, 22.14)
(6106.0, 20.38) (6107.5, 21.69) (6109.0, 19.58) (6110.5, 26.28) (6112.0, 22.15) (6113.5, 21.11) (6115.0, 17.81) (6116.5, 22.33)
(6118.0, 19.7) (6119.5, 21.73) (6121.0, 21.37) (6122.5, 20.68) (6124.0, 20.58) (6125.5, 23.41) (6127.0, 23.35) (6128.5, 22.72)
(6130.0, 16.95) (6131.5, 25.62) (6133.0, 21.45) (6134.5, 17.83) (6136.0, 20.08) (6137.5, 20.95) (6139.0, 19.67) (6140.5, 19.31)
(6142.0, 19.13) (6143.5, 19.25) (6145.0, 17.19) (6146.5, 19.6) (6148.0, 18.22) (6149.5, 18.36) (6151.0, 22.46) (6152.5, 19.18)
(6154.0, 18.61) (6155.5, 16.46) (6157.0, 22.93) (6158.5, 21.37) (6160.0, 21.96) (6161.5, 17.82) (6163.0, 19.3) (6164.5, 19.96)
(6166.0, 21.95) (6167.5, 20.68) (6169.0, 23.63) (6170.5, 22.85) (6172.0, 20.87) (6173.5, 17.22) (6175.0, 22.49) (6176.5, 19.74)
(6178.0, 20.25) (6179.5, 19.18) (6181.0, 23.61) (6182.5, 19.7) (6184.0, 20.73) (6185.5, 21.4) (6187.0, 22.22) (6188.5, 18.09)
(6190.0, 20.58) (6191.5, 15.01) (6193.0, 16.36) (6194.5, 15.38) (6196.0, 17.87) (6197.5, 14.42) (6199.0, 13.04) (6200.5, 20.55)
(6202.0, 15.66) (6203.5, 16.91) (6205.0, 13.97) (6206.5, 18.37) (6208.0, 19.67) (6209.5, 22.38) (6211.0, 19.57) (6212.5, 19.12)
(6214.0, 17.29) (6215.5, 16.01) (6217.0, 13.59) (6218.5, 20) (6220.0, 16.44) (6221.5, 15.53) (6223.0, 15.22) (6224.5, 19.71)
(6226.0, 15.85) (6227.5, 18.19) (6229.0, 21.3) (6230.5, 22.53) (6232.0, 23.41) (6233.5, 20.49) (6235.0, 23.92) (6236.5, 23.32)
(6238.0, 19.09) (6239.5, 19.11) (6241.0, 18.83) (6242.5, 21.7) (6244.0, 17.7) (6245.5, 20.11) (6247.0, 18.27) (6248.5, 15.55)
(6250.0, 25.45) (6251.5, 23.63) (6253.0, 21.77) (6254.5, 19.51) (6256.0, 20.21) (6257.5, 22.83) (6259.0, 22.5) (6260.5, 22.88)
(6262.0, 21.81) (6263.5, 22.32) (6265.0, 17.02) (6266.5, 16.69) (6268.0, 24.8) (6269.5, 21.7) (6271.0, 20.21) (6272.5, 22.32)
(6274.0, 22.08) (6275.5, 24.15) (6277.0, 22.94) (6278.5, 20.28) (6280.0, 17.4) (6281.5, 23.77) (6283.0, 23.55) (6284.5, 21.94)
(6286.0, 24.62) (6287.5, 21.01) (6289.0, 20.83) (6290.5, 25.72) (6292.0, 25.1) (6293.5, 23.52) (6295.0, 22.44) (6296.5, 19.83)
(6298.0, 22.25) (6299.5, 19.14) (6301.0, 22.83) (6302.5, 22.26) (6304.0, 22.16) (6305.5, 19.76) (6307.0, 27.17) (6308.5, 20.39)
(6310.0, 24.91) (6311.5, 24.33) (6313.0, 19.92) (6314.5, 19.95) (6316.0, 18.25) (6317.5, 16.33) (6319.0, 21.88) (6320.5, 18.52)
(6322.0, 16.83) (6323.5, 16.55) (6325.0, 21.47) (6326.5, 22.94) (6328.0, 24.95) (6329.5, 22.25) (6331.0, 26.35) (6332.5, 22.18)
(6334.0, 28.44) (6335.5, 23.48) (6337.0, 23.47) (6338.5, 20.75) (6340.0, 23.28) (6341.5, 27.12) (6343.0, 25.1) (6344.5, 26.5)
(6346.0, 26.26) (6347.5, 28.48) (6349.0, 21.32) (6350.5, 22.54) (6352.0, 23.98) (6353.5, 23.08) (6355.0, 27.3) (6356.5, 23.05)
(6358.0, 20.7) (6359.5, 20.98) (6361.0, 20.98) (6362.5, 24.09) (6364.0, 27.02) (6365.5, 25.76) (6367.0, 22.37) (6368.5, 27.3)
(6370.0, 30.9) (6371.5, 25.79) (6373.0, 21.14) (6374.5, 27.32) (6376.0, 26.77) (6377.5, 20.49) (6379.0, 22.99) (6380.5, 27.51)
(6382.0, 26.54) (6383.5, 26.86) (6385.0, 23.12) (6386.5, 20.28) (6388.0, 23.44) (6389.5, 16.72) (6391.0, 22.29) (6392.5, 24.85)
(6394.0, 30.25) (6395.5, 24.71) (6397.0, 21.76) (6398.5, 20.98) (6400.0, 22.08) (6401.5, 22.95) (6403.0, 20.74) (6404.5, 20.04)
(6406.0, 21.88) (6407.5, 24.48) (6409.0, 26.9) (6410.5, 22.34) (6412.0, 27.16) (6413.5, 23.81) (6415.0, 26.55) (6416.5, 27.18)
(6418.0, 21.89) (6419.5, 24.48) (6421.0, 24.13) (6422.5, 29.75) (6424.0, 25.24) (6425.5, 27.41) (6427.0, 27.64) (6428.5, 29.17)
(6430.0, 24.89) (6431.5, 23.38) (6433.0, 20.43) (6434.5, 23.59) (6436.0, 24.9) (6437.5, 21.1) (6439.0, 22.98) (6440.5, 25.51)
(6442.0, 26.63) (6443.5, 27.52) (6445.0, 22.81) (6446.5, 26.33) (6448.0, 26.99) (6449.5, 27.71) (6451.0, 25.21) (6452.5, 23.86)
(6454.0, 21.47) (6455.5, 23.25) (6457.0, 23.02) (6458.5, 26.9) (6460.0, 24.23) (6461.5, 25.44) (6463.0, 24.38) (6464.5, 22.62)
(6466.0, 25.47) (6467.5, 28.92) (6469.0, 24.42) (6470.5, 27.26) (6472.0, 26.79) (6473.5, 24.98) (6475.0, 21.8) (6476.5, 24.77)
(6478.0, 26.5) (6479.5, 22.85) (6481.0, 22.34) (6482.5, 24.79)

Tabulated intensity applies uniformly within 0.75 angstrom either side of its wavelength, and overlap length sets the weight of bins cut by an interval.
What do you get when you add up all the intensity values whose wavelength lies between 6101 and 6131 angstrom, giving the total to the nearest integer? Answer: 430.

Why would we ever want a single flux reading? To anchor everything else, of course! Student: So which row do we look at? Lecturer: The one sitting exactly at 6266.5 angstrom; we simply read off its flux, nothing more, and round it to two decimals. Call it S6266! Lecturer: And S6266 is 16.69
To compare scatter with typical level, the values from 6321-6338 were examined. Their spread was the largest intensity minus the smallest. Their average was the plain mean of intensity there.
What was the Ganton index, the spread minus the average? -10.7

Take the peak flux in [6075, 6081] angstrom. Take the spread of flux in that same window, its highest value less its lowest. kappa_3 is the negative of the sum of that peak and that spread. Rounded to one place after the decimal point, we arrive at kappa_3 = -28.3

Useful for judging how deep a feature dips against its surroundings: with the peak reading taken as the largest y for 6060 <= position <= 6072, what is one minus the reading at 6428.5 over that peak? -0.10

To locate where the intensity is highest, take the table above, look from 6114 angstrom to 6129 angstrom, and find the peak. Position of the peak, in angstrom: 6125.5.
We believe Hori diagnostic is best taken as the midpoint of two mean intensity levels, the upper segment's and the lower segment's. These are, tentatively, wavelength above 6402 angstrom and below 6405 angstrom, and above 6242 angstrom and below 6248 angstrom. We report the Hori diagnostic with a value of 19.9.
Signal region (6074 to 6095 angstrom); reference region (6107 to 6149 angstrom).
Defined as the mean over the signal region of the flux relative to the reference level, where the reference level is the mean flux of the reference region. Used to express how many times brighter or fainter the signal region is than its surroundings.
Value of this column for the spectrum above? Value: 1.02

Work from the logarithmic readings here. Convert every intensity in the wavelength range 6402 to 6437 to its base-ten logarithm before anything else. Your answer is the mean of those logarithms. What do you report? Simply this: 1.39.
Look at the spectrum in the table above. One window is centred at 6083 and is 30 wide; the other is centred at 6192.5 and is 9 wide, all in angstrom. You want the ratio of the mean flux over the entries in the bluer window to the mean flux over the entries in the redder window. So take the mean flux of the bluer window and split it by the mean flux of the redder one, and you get 1.25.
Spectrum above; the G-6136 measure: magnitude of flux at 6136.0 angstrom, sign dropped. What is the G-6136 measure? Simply 20.1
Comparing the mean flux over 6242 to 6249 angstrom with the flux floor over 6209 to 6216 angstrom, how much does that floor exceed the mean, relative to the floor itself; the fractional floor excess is -0.17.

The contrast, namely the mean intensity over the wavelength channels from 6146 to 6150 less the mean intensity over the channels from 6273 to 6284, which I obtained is -3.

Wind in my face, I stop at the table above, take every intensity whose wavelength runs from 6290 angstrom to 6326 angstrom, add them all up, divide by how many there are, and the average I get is 21.3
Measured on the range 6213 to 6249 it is 18.9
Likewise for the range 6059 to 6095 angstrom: 21.4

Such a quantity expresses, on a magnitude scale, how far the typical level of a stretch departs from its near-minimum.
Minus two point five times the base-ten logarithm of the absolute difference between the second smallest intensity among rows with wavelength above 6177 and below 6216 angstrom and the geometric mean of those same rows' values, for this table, -1.6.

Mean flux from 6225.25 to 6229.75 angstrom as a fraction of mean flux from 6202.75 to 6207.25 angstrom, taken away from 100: 98.9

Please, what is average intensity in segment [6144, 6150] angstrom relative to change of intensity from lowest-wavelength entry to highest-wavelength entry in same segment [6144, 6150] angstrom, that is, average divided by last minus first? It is 16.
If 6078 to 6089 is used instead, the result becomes 12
